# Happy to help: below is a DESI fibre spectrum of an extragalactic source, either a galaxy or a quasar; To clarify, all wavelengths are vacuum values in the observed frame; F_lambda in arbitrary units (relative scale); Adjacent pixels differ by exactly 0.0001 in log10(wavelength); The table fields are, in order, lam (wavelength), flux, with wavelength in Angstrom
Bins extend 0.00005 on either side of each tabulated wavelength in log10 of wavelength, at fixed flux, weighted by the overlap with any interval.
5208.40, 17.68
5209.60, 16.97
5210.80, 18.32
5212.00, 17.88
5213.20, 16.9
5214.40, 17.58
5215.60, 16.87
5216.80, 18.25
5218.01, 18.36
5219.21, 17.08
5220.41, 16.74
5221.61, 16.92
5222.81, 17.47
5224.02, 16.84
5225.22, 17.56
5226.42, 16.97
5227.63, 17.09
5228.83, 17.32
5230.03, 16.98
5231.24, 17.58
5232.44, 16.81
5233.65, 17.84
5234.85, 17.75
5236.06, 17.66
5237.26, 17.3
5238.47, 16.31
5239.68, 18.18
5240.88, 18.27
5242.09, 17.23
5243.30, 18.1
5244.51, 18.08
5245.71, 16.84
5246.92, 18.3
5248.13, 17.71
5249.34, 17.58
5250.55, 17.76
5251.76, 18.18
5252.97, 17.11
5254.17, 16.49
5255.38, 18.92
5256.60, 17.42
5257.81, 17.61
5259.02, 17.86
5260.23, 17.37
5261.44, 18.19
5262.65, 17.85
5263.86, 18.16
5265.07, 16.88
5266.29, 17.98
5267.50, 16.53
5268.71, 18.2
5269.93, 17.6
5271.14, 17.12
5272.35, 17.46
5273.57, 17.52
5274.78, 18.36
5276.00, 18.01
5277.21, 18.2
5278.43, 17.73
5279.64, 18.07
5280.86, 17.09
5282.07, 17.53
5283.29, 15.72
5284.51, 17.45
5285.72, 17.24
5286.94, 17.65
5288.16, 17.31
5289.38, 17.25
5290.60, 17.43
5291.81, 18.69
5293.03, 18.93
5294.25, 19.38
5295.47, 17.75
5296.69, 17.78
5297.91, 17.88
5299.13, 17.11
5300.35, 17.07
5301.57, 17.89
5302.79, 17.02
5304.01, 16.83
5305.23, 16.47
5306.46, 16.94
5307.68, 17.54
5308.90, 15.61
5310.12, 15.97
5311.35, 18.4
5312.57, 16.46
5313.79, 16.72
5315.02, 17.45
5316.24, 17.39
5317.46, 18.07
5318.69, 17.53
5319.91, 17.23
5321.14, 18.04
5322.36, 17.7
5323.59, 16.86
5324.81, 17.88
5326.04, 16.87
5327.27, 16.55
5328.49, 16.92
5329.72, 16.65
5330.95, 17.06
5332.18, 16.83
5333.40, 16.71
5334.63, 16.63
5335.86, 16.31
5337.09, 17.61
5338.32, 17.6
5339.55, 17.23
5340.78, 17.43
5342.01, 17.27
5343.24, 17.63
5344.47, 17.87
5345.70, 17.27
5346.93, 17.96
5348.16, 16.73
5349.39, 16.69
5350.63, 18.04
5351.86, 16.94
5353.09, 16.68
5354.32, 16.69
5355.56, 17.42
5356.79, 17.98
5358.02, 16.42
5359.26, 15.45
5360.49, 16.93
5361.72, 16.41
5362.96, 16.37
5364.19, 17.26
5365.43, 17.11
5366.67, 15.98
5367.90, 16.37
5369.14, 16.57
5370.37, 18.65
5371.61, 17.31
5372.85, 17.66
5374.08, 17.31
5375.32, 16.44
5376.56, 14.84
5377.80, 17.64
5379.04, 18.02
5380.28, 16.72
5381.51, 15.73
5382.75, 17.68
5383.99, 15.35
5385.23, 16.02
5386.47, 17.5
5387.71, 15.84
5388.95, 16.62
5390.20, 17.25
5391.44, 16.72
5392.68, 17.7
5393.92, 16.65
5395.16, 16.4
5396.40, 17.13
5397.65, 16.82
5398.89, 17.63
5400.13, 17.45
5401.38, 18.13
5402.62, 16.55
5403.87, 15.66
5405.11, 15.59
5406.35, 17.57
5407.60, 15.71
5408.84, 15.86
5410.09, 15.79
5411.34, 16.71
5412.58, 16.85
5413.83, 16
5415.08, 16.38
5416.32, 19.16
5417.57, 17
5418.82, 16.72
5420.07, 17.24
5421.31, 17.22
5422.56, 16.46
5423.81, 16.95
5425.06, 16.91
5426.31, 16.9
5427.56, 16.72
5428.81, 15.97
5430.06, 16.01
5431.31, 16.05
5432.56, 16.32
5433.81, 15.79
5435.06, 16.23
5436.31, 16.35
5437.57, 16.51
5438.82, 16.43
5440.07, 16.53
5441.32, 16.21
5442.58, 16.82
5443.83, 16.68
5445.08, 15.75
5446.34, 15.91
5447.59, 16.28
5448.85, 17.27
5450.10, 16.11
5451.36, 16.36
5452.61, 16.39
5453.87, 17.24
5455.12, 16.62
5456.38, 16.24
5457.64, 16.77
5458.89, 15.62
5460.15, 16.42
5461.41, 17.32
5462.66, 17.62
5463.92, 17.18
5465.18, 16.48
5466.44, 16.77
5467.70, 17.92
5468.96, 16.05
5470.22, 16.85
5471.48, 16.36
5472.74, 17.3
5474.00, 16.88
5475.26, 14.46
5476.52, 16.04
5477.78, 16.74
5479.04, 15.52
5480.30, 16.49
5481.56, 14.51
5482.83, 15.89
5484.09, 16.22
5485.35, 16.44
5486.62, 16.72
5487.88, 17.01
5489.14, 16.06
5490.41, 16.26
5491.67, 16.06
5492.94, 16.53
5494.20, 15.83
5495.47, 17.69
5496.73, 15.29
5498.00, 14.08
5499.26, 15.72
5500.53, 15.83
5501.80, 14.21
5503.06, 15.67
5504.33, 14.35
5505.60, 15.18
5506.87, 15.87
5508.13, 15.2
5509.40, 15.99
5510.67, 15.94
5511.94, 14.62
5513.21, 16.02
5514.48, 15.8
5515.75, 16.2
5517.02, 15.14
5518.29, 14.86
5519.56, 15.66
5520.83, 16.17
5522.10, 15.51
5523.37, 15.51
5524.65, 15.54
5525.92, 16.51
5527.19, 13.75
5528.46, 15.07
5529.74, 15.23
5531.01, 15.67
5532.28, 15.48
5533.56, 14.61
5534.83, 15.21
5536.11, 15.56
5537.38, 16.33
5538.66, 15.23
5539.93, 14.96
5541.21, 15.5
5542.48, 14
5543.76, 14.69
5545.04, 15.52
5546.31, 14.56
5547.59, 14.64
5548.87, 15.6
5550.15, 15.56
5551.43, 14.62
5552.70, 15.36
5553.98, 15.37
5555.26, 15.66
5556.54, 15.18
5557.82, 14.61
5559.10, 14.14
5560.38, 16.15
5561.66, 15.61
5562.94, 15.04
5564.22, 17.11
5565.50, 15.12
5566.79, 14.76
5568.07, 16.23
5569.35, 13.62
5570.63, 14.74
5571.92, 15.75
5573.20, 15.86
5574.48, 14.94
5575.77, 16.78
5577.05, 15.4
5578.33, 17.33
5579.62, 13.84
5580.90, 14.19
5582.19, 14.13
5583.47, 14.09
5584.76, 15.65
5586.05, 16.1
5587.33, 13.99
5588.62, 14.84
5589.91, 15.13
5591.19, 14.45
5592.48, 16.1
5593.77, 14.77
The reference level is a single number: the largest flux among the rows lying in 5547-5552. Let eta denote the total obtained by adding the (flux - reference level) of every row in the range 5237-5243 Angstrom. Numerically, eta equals 9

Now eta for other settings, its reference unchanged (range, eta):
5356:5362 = 5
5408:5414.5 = 3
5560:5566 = 1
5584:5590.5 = -2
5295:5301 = 10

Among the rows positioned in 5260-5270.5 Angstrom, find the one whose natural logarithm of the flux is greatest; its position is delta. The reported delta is 5268.71 Angstrom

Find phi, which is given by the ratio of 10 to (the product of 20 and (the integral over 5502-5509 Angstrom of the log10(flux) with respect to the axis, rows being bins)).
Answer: 0.0604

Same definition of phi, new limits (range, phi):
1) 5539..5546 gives 0.0608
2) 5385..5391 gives 0.0683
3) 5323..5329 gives 0.0676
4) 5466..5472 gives 0.0681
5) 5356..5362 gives 0.0681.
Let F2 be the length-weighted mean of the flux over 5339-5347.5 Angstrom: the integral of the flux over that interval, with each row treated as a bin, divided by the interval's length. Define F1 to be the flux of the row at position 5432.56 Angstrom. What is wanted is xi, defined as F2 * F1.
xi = 286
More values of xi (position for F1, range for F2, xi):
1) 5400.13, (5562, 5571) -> 266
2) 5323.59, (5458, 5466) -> 283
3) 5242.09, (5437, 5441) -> 284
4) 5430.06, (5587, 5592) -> 235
